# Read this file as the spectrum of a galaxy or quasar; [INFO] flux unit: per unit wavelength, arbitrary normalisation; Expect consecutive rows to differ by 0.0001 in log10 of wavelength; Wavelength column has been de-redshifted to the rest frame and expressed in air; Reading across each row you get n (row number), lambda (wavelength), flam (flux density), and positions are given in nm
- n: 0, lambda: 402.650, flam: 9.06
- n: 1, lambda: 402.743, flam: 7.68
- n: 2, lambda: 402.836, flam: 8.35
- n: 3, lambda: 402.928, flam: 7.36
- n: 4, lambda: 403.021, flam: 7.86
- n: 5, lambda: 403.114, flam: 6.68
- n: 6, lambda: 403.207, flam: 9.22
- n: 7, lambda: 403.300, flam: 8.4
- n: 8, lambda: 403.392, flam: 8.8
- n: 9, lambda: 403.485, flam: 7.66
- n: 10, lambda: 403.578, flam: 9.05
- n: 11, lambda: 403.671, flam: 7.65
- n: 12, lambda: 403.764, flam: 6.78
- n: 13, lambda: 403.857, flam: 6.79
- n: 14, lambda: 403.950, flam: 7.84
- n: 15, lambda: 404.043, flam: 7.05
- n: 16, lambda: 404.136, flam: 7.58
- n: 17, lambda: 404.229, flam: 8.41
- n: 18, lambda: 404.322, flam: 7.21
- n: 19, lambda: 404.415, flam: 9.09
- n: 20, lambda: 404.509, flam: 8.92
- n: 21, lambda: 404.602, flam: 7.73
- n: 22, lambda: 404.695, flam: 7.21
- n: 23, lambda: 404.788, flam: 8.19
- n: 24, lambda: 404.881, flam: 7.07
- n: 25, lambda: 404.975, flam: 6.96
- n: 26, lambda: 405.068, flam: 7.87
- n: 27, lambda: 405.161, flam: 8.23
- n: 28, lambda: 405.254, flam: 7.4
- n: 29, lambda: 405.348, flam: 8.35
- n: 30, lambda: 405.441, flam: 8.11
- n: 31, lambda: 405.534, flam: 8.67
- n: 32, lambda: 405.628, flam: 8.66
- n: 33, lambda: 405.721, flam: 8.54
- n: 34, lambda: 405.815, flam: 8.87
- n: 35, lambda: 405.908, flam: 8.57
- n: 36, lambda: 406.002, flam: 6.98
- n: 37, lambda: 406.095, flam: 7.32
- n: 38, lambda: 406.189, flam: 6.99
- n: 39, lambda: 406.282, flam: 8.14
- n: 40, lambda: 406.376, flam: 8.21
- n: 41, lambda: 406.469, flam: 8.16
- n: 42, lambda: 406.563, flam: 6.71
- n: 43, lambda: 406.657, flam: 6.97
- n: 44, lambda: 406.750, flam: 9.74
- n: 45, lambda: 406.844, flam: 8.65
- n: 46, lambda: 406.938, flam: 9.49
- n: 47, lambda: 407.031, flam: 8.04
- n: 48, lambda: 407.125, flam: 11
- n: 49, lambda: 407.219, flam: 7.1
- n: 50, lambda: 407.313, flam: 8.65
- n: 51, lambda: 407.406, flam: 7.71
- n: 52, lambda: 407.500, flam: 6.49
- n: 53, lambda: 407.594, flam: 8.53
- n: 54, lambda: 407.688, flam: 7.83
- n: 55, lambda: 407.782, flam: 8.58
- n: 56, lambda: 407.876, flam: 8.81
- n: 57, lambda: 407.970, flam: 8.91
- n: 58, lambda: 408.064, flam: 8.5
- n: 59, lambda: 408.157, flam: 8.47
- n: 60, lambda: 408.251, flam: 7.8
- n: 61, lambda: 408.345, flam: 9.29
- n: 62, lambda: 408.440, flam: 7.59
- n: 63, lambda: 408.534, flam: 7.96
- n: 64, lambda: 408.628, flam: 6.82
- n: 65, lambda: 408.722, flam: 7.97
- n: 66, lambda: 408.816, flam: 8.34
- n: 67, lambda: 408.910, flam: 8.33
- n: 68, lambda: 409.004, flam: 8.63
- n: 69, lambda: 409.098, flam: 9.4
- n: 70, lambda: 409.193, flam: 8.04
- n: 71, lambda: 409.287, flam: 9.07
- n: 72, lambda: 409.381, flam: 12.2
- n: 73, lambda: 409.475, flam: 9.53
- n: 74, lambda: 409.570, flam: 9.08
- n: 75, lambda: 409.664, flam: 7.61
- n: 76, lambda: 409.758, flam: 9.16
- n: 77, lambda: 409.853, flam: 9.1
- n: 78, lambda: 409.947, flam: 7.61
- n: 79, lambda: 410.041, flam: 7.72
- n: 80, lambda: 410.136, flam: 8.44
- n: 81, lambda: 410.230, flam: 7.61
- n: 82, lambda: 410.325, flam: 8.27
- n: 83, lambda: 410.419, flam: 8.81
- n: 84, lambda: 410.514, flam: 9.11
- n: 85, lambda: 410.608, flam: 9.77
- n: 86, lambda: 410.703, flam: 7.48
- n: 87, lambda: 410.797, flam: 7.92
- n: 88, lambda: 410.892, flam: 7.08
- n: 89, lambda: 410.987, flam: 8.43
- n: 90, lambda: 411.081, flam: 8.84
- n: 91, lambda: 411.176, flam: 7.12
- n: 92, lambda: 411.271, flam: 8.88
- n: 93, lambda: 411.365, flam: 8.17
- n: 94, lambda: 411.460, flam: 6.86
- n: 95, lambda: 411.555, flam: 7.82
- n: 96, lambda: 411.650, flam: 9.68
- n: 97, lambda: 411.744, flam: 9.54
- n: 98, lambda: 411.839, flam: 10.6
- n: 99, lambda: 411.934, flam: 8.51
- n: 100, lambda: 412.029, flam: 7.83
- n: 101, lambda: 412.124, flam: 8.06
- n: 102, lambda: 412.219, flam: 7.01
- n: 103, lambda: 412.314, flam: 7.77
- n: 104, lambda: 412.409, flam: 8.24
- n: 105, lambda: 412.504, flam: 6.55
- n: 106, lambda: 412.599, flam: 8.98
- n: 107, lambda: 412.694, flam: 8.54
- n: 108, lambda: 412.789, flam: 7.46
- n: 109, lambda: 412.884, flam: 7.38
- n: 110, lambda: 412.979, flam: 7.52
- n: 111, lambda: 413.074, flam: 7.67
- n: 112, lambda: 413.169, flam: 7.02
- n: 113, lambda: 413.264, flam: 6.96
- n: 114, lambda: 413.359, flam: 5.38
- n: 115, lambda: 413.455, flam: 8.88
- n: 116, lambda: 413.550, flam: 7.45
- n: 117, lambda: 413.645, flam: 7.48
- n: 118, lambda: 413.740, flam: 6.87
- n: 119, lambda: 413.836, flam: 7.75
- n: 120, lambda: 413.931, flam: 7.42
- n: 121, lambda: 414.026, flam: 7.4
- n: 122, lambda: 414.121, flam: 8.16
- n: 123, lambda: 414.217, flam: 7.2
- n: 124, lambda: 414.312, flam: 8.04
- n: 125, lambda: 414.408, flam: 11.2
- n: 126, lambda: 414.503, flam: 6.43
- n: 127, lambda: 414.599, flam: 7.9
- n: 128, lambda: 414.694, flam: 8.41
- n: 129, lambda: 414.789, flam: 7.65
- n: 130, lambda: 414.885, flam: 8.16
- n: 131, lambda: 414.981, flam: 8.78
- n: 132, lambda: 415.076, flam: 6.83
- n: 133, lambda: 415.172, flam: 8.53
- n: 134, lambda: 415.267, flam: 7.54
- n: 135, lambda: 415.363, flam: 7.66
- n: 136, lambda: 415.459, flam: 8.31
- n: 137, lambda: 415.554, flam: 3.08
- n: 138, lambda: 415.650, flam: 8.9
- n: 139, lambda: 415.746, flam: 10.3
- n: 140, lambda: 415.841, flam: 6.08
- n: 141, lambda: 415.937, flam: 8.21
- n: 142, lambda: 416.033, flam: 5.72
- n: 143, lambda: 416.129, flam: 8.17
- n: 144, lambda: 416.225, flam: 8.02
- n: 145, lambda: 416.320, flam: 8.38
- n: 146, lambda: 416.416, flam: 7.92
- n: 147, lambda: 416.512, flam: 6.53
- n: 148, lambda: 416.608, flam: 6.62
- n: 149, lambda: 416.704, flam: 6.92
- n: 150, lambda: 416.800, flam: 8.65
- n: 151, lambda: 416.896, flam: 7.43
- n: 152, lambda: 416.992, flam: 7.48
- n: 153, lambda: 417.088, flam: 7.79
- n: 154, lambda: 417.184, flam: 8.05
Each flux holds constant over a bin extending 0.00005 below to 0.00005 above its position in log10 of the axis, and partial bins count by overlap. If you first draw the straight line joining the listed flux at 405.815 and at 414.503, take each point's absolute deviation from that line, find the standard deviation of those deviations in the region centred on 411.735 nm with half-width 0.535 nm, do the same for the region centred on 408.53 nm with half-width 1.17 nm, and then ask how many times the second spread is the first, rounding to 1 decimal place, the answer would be 0.9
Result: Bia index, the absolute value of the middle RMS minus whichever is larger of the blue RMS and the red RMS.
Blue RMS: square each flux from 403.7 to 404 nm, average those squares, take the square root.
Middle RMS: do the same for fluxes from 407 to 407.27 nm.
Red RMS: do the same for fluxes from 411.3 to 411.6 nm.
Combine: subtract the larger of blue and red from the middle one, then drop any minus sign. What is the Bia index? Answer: 1.2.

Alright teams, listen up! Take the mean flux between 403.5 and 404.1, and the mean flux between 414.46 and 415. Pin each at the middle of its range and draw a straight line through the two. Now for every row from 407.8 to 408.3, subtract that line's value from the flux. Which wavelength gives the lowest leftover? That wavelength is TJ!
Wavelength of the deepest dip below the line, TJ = 408.251 nm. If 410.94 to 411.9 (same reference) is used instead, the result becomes 411.460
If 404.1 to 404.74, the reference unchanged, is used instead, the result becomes 404.695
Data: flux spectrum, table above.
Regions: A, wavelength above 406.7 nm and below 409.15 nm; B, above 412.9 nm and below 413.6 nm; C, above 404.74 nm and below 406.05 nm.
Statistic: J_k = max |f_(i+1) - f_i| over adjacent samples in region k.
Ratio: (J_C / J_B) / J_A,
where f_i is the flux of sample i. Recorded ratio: 0.12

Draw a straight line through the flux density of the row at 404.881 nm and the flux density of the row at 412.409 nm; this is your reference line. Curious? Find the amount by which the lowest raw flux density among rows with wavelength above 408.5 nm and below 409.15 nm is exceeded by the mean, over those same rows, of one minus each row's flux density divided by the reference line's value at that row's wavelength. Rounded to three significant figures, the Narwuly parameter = -6.89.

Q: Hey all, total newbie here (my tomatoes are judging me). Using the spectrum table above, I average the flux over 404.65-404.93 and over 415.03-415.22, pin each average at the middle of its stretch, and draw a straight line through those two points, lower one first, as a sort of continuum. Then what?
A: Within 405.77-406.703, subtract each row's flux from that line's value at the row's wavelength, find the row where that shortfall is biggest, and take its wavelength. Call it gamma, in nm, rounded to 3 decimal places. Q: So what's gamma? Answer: 406.563 nm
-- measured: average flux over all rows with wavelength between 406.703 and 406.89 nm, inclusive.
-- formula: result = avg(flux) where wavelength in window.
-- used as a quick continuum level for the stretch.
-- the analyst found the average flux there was 9.2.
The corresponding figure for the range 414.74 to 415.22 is 8.0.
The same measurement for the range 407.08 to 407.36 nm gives 8.9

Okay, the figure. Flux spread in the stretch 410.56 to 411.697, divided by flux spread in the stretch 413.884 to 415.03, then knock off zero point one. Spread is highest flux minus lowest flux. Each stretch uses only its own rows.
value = 0.51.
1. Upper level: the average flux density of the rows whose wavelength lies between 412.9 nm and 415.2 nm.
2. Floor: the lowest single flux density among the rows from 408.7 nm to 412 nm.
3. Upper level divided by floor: 1.12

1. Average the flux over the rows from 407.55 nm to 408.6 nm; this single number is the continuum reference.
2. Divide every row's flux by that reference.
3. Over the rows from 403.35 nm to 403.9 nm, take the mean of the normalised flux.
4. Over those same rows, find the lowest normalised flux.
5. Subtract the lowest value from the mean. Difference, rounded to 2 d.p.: 0.12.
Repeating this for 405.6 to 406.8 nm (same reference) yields 0.15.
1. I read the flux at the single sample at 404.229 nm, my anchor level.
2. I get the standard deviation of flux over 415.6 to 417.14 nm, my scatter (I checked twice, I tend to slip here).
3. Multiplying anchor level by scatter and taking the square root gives 3.1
